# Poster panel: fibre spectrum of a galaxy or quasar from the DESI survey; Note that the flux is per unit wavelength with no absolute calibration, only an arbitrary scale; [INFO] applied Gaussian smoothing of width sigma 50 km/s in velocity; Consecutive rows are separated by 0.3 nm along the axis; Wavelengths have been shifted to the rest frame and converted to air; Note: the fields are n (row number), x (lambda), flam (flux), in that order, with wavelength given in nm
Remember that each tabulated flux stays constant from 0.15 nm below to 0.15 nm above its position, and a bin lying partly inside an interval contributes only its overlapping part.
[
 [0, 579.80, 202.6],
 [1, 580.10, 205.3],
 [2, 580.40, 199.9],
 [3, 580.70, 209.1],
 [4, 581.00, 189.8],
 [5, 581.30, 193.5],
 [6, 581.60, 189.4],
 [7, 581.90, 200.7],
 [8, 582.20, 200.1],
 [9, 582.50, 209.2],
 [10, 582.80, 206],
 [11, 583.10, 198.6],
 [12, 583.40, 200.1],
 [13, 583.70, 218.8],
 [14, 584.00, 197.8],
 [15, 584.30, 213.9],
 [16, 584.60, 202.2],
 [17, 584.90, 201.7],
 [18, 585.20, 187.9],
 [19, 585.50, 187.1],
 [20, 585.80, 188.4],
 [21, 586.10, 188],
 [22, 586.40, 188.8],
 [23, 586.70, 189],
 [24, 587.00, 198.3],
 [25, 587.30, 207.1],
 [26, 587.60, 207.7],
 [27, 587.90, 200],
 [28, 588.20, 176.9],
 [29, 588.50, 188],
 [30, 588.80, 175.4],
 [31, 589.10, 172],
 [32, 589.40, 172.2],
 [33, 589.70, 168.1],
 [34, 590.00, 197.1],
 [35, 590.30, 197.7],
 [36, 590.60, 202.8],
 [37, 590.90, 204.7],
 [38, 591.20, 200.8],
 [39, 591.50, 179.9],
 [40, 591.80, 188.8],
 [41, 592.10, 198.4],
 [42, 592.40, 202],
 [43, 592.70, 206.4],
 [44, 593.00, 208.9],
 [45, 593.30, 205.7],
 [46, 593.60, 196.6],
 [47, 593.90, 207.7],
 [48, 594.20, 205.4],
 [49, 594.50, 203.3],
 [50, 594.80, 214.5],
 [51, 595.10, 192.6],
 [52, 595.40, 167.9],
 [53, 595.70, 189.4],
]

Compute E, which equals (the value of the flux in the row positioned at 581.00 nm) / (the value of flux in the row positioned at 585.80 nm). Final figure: 1.007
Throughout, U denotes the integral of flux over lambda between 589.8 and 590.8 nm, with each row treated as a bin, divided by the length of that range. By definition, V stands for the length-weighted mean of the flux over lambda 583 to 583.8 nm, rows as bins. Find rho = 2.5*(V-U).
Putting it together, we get 19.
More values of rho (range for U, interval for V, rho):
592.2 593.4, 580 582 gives -19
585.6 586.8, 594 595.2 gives 40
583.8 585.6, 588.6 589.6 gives -64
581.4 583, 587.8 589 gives -42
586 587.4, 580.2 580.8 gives 25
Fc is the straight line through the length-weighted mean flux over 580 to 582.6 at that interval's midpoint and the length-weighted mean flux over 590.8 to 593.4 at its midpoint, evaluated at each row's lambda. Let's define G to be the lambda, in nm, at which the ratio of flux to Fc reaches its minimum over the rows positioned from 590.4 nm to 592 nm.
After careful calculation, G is 591.50 nm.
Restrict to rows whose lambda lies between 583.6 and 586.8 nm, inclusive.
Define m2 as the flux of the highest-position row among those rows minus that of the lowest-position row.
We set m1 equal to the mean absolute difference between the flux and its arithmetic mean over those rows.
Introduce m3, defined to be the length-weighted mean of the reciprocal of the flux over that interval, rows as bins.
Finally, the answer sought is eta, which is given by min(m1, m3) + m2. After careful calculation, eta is -30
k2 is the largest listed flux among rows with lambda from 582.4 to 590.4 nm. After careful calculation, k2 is 218.8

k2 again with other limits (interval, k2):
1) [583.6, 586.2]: 218.8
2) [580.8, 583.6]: 209.2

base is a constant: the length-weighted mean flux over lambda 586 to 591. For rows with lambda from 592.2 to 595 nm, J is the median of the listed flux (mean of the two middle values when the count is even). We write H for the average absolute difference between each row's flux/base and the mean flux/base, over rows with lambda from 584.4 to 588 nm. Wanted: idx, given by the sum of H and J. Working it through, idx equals 206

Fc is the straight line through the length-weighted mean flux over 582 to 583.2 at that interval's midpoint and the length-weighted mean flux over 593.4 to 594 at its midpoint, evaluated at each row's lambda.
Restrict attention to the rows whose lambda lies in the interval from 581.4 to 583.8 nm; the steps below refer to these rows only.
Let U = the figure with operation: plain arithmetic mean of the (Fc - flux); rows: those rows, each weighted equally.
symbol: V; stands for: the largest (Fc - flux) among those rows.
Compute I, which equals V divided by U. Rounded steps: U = 1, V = 14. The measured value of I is 20.6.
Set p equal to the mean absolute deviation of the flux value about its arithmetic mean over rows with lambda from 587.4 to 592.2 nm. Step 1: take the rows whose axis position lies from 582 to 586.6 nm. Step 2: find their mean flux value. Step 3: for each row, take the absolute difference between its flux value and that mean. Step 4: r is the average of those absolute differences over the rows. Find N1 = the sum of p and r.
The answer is 19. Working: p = 11.7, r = 7.7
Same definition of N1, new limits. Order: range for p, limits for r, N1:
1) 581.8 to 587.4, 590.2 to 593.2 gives 13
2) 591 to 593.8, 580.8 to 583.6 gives 12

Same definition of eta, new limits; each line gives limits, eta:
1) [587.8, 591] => 5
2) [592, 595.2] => -6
